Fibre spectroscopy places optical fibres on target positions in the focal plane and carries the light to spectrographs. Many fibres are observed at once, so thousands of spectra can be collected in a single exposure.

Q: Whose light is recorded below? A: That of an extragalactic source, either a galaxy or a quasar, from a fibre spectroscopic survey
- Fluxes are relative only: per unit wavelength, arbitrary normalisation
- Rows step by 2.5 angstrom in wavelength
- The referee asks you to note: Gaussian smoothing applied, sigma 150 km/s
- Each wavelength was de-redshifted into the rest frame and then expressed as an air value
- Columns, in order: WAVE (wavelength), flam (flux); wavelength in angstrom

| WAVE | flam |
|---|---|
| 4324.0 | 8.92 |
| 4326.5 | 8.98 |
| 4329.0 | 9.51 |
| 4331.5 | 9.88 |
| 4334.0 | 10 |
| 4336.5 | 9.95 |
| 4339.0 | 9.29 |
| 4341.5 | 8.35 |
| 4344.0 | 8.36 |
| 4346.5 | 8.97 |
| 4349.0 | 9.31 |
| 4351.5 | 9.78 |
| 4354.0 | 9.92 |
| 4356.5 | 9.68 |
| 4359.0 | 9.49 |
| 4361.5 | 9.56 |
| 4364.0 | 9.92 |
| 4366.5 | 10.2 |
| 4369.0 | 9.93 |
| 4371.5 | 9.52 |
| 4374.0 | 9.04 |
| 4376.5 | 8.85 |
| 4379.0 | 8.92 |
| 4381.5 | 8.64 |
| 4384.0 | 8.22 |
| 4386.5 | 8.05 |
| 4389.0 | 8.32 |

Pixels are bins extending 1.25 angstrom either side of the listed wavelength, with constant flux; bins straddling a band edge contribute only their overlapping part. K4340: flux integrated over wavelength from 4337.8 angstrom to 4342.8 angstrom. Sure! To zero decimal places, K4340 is 44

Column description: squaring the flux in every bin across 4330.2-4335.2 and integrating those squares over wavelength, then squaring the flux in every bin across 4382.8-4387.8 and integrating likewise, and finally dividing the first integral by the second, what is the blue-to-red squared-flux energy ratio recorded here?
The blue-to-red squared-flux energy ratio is 1.49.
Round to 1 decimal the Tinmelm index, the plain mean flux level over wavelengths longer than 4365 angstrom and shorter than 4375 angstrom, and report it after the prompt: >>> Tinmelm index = 9.7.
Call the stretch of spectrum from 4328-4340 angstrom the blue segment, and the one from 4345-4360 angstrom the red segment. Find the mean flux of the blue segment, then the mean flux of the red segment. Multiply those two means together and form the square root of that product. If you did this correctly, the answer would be 9.62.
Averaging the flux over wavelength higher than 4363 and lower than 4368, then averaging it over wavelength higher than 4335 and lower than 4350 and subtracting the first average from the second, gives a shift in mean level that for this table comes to -1.0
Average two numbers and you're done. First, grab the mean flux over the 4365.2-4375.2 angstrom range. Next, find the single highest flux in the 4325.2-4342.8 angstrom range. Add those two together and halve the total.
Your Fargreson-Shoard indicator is 9.84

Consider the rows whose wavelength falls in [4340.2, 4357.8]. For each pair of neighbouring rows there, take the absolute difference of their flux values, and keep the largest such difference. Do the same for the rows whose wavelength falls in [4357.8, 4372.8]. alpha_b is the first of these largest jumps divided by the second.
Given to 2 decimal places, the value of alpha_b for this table 1.49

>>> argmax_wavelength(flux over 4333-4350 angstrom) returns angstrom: 4334.0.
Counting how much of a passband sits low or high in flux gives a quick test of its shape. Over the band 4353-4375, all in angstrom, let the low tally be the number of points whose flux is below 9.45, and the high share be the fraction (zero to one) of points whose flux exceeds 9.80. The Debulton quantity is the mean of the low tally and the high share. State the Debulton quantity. 0.7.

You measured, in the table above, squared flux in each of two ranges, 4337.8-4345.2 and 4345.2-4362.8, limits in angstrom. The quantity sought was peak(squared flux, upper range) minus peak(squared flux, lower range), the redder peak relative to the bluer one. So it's 12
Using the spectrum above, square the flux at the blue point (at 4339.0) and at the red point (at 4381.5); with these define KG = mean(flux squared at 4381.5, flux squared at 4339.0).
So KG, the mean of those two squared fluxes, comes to 80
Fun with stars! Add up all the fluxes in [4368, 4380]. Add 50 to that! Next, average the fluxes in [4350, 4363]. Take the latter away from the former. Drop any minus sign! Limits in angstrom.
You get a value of 86.6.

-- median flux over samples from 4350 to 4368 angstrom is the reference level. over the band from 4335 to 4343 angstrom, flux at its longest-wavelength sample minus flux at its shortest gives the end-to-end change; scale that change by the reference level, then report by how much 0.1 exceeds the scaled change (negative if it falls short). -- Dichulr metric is 0.26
